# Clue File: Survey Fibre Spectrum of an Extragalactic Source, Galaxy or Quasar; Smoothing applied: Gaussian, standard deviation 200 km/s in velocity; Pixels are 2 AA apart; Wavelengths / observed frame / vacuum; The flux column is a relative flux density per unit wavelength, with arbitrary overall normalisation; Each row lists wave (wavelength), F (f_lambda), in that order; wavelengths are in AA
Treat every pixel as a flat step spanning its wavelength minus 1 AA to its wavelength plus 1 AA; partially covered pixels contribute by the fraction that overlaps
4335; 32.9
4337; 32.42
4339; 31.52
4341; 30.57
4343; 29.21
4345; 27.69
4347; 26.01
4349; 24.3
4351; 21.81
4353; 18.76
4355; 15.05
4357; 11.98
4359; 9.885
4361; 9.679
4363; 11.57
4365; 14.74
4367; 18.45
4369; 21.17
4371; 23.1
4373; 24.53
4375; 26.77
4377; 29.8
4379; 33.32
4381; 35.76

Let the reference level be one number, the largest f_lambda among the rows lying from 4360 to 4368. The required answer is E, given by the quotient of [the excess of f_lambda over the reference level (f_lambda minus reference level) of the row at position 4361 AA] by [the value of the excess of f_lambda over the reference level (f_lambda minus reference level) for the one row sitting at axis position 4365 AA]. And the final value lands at 2.4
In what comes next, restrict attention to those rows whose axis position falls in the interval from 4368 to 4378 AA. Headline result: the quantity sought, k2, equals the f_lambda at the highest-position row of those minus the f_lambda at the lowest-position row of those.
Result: 9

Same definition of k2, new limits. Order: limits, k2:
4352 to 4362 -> -9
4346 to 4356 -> -11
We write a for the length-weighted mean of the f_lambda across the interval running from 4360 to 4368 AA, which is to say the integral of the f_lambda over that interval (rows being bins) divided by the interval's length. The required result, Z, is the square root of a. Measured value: 3.7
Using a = 14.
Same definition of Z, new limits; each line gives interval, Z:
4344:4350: 5.1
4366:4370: 4.5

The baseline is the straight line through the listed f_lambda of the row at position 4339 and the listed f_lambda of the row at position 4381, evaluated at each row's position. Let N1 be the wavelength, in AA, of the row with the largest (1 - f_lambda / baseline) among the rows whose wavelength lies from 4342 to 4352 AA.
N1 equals 4351 AA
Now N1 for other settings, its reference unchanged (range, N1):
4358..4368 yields 4361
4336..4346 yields 4345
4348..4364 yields 4361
